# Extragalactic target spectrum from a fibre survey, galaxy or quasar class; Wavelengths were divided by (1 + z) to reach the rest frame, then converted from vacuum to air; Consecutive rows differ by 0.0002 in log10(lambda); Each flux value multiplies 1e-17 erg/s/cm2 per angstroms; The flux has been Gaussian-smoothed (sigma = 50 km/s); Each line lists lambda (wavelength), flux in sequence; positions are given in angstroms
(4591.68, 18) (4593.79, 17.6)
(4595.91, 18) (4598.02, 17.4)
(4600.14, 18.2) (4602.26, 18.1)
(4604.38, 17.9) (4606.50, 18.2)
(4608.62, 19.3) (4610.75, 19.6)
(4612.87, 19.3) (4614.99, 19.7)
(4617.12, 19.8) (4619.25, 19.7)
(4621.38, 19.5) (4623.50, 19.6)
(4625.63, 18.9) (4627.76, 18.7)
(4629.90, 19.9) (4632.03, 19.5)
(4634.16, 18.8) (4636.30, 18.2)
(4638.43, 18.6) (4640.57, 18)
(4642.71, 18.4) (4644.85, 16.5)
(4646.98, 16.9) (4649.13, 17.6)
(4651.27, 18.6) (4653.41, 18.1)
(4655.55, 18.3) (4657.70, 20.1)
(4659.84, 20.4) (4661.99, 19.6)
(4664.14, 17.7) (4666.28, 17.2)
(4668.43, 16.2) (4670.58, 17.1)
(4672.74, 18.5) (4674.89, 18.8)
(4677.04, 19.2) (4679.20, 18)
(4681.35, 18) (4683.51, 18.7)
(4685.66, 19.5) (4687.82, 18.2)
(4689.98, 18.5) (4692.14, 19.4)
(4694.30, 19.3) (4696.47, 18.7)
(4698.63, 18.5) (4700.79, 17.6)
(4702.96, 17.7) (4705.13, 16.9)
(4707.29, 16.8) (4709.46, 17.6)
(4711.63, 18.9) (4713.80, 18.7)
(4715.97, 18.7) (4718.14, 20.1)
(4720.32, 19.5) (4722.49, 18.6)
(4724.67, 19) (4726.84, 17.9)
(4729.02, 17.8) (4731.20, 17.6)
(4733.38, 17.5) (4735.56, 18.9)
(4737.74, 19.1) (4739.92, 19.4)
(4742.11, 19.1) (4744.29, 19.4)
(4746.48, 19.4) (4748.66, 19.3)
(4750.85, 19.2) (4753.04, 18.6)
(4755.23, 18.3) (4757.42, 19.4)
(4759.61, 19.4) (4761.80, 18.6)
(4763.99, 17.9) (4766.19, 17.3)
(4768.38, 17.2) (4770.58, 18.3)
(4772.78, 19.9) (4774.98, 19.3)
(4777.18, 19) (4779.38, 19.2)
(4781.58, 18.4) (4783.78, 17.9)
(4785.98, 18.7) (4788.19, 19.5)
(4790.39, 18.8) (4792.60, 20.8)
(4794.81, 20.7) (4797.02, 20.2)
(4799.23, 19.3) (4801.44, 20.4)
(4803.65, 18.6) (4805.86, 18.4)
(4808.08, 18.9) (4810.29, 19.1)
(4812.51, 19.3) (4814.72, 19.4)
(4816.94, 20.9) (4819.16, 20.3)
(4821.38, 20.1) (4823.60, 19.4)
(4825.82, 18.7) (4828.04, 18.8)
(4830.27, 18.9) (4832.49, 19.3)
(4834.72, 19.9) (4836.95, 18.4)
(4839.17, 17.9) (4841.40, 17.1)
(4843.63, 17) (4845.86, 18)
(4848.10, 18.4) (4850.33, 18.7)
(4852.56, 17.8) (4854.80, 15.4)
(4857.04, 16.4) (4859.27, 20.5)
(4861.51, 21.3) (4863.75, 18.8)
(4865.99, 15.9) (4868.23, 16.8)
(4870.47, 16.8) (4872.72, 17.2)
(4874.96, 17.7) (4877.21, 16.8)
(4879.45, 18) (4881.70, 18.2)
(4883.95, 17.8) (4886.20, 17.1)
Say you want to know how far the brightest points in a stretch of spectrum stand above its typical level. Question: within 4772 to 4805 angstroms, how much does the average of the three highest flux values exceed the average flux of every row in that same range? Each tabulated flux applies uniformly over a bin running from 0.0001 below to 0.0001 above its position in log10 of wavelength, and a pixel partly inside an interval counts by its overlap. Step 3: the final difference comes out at 1.3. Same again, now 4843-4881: 2.5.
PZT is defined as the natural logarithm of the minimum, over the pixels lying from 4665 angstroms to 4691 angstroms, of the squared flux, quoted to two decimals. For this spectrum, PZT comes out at 5.57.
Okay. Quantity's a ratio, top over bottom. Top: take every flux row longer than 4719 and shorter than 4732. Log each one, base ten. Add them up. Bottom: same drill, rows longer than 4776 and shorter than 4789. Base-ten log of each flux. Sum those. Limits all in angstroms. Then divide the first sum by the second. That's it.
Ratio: 0.99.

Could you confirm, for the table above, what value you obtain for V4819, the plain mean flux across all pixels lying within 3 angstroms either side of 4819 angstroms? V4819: 20.4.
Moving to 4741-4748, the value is 19.3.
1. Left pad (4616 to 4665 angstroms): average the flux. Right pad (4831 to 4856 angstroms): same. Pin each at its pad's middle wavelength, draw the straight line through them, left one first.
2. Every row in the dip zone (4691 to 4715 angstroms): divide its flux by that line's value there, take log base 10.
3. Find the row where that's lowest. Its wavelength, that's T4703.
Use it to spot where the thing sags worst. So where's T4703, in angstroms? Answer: 4707.29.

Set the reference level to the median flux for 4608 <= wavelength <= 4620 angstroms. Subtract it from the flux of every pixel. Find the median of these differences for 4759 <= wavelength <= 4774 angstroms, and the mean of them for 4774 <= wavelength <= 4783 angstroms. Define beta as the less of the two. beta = -1.35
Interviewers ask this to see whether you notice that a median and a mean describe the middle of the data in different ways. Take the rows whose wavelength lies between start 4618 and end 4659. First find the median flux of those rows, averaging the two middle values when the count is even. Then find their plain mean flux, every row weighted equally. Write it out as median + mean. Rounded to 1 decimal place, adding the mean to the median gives 37.2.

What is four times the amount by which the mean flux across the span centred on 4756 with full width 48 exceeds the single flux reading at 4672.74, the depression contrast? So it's 1.2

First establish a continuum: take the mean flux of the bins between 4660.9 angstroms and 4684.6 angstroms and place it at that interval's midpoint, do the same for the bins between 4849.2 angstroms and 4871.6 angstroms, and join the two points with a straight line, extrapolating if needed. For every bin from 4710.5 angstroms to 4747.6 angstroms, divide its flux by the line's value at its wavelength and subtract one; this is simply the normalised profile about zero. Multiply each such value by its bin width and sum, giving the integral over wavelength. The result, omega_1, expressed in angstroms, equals 1.6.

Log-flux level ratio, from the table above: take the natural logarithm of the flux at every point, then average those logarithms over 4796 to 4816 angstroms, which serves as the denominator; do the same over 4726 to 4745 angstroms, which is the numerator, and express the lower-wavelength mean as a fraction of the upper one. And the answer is 0.99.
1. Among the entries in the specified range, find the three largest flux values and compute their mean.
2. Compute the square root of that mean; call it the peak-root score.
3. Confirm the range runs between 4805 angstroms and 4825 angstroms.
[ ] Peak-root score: 4.52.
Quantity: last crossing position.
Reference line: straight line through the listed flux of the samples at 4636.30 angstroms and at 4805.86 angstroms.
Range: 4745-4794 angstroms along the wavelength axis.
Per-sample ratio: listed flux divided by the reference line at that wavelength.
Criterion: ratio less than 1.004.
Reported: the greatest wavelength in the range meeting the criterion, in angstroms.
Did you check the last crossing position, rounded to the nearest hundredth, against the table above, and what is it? 4783.78 angstroms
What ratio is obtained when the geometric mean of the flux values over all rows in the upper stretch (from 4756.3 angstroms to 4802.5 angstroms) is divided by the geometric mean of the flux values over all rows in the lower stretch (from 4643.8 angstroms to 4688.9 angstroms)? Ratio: 1.04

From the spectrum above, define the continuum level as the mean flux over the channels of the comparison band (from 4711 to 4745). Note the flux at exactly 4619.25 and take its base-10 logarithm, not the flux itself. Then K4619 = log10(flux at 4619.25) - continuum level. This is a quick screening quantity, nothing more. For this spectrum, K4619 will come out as -17.5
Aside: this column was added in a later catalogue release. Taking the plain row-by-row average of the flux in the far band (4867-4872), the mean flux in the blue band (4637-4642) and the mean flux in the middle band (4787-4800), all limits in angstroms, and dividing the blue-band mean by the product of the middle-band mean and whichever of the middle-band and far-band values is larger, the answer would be 0.046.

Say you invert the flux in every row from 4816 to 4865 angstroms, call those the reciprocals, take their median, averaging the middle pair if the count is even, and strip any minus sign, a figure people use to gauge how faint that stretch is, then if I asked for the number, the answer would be 0.0533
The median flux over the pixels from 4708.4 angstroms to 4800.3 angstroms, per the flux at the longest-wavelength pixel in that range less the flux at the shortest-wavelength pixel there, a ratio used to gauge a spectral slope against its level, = 11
